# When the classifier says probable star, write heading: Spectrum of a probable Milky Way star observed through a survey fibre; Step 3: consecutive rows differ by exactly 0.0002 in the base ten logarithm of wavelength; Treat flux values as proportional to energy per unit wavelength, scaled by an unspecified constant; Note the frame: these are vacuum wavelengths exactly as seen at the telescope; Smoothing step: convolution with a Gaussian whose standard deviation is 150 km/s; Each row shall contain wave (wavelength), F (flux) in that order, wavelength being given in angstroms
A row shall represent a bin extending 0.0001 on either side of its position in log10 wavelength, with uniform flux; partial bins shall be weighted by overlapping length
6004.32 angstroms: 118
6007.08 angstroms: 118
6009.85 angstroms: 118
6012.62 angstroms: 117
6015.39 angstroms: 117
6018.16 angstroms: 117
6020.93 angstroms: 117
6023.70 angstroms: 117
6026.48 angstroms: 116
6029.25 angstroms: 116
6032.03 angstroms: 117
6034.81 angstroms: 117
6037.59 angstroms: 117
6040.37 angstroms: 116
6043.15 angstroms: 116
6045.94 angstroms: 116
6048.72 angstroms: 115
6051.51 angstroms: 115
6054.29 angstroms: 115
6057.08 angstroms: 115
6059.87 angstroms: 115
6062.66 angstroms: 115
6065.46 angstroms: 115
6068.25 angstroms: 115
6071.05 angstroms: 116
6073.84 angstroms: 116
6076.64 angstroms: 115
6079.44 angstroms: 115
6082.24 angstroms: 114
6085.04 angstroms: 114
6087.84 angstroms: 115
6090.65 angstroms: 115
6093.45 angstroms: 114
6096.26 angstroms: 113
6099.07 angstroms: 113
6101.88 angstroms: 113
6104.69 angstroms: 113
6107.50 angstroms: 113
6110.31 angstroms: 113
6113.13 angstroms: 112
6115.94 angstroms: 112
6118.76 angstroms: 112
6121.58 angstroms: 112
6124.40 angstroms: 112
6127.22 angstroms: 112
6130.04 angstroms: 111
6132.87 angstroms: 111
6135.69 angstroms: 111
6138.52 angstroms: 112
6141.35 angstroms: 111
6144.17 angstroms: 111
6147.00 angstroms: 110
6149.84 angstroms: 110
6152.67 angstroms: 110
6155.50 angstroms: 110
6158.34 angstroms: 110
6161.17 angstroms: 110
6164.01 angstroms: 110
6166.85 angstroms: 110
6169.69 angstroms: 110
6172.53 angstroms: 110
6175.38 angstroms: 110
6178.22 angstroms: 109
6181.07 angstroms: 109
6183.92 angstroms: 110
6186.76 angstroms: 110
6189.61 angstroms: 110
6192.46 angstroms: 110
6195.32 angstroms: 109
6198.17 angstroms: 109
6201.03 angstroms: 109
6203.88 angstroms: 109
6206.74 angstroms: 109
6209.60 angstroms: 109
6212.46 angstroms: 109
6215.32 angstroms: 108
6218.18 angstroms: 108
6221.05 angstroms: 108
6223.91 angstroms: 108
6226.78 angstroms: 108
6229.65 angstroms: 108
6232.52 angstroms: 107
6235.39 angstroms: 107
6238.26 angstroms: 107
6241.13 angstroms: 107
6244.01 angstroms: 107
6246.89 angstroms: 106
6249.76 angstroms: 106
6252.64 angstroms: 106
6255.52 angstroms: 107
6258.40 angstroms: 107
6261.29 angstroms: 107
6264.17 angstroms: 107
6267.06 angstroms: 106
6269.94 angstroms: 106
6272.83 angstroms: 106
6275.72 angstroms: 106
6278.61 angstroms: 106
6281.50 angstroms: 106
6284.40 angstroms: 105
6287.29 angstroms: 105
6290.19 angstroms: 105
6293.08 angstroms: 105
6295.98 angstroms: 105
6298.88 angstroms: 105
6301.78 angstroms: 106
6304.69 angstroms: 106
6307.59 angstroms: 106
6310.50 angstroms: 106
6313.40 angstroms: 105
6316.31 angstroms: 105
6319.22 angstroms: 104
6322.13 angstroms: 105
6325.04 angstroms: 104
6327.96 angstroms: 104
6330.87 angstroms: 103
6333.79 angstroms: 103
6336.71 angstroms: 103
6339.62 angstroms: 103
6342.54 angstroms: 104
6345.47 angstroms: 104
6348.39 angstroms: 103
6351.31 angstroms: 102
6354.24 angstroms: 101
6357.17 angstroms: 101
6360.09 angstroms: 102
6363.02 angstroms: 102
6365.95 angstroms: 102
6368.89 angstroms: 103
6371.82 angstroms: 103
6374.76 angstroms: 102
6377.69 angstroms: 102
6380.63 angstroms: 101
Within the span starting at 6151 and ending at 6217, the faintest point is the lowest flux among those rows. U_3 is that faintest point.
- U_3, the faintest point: 108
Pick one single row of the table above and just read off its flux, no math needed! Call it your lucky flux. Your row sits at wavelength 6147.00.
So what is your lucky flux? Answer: 110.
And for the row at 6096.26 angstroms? 113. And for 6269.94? 106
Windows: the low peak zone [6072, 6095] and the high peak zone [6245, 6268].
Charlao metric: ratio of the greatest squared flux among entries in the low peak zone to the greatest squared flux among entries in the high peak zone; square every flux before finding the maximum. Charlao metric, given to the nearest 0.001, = 1.175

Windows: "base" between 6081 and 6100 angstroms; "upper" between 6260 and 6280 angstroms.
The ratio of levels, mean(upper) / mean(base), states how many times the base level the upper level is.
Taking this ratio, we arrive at 0.93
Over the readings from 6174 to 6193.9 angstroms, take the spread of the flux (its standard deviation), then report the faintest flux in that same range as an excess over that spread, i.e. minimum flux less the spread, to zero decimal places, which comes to 109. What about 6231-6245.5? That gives 107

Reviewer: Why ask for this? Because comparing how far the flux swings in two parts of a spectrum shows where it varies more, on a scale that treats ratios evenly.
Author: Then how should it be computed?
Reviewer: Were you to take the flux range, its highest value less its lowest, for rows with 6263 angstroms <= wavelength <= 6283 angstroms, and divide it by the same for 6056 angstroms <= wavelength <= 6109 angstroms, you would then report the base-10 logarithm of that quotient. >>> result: -0.5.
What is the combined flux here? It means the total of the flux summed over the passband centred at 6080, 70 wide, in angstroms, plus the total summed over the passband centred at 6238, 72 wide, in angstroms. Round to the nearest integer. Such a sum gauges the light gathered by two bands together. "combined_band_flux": 5543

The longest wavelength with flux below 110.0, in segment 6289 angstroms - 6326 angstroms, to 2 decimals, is 6325.04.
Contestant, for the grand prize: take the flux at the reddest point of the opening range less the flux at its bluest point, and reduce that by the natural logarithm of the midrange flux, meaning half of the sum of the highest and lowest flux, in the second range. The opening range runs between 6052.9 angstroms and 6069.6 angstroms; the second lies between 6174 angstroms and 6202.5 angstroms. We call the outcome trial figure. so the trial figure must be -4.7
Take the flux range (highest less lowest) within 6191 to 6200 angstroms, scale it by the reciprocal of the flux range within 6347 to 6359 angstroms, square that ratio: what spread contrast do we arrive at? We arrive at 0.25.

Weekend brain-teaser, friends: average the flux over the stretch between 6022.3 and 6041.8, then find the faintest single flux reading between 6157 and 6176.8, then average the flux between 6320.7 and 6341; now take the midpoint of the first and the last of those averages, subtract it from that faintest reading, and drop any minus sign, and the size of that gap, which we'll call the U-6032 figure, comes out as 0.1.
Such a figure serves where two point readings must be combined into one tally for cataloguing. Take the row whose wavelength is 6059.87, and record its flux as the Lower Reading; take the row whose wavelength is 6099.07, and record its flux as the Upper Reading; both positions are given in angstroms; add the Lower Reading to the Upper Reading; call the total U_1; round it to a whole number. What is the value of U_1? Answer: 228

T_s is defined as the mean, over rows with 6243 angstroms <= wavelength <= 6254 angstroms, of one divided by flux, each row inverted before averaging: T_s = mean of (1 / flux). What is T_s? 0.0094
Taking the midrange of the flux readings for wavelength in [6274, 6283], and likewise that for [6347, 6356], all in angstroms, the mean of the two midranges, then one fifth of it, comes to 20.8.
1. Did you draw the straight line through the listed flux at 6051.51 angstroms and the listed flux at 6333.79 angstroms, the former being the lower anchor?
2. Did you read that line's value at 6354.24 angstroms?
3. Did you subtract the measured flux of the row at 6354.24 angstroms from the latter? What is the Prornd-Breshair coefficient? 1.1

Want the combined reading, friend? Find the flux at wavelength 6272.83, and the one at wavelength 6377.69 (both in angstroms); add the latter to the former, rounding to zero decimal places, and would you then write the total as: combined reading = 208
